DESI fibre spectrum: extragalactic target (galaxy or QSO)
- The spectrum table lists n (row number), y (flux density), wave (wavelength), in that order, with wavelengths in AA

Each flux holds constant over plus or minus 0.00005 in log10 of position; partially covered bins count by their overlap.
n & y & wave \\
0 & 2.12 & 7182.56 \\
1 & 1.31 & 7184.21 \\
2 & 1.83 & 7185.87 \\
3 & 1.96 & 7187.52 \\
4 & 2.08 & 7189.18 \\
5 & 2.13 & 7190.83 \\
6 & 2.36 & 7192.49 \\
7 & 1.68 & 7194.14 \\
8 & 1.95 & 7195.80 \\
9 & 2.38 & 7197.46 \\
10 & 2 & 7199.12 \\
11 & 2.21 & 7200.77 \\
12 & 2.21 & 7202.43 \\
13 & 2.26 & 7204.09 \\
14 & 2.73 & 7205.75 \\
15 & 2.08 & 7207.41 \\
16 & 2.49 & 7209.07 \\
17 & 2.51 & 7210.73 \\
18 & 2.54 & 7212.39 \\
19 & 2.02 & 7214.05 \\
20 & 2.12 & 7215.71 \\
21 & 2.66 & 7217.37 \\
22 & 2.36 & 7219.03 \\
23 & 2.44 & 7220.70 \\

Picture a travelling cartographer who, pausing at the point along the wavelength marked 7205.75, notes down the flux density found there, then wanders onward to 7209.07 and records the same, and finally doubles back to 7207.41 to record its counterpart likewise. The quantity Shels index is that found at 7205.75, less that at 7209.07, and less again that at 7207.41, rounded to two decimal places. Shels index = -1.84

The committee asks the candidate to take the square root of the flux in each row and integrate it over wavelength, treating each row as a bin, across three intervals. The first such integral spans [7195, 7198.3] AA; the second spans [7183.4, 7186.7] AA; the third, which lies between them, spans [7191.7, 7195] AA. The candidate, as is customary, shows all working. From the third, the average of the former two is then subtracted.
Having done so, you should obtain 0.19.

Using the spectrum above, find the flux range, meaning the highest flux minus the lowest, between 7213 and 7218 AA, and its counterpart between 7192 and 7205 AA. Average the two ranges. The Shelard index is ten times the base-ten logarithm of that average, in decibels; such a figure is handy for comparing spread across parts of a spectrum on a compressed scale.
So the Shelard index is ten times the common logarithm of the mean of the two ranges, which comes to -1.7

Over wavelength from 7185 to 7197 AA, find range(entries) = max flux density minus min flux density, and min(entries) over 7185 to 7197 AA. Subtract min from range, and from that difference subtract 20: -21.00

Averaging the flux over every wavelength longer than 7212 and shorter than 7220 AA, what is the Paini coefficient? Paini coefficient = 2.3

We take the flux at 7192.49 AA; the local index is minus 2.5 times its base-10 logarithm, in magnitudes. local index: -0.93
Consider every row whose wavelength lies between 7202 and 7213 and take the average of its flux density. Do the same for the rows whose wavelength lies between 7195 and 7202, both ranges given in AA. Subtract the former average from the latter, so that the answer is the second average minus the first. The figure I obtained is -0.27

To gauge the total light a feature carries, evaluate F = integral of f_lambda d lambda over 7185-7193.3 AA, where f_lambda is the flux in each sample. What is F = 17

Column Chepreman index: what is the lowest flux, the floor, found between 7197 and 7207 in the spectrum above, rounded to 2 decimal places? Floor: 2.00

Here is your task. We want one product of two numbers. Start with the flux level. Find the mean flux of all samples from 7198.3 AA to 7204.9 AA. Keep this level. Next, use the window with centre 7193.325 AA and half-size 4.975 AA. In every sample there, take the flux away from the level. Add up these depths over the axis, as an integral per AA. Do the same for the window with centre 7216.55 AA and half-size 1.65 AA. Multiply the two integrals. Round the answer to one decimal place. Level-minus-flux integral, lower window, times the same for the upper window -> -0.5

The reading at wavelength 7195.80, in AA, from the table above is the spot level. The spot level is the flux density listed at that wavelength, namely 1.95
